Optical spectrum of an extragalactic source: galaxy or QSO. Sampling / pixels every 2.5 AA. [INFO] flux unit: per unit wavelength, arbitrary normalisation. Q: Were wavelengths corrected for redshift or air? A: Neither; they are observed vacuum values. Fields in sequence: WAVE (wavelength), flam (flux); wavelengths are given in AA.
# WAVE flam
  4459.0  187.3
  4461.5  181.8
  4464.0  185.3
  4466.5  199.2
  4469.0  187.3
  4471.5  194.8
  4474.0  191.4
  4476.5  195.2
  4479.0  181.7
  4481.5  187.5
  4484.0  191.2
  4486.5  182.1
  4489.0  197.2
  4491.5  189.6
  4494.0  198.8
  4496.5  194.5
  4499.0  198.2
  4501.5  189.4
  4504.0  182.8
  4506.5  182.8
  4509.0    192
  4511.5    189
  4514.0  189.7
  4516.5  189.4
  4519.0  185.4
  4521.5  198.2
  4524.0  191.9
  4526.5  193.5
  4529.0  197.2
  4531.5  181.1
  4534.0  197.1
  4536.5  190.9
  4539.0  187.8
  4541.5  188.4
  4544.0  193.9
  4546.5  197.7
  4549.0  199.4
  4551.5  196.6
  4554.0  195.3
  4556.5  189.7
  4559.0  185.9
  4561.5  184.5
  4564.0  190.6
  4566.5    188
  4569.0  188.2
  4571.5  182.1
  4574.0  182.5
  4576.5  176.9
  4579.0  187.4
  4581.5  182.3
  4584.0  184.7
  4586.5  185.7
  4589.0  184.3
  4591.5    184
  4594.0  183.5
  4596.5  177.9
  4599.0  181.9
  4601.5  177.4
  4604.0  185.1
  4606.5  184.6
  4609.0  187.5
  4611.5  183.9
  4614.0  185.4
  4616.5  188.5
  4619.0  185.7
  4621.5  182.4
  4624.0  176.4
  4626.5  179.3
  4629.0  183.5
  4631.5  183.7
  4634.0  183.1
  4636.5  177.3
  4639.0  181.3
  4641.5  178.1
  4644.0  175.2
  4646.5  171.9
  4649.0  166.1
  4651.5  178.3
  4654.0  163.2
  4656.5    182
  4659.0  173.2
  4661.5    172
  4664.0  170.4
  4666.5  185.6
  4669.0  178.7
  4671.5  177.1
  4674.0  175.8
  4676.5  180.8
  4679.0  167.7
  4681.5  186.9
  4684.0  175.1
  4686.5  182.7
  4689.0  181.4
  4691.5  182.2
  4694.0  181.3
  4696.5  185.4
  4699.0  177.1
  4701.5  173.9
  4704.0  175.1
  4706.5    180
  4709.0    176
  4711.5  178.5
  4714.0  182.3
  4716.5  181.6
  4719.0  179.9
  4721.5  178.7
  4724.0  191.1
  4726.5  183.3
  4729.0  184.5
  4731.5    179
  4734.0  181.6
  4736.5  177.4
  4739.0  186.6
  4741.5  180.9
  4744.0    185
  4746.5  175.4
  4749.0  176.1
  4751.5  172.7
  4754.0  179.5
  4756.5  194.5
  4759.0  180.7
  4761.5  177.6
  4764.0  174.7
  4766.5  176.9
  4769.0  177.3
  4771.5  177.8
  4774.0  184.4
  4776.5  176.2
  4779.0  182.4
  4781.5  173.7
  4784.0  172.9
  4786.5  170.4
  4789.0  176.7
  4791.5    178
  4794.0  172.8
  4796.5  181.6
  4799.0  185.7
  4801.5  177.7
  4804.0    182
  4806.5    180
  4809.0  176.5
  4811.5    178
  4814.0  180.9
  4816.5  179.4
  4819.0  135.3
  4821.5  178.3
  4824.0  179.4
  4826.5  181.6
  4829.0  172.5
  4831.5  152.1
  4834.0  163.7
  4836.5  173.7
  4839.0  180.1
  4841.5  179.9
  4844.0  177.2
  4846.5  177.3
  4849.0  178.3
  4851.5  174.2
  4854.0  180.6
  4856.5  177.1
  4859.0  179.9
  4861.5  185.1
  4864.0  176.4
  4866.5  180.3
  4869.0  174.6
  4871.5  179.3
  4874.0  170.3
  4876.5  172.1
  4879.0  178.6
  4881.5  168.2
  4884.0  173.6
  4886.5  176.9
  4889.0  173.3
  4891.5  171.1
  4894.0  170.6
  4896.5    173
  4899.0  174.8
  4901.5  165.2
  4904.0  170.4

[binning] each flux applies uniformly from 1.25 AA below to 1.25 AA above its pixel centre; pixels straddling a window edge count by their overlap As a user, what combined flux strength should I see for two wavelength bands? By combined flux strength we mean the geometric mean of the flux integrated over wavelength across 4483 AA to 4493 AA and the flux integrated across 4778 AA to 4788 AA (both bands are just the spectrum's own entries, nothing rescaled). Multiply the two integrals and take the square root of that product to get 1823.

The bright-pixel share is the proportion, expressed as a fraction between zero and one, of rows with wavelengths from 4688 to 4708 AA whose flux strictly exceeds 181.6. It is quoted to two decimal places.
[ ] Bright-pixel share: 0.25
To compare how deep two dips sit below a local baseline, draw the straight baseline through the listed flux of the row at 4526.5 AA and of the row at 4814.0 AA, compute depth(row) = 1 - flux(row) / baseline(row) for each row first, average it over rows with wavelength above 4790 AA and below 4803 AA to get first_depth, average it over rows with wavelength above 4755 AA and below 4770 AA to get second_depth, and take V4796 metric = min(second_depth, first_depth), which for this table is 0.014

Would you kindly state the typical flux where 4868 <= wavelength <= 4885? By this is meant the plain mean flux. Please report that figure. 173.8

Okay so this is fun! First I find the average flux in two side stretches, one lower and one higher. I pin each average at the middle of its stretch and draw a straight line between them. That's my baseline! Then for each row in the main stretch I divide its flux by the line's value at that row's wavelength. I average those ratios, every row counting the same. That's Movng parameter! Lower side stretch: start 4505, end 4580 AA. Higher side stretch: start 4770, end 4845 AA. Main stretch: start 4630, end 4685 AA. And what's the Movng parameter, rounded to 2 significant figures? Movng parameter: 0.96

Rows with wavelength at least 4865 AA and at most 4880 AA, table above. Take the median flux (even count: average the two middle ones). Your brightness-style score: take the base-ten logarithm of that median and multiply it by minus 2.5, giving -5.62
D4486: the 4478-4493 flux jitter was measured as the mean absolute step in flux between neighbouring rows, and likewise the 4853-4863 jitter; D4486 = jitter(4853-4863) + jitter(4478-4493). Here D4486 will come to 12.1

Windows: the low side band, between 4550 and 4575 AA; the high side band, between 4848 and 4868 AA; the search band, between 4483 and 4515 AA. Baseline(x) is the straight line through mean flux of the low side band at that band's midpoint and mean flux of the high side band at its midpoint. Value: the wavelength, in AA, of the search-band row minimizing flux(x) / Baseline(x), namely 4486.5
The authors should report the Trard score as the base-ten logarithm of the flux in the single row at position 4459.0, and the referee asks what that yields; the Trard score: 2.27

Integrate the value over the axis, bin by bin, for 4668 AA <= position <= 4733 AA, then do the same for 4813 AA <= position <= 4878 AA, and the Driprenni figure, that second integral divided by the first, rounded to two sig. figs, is 0.97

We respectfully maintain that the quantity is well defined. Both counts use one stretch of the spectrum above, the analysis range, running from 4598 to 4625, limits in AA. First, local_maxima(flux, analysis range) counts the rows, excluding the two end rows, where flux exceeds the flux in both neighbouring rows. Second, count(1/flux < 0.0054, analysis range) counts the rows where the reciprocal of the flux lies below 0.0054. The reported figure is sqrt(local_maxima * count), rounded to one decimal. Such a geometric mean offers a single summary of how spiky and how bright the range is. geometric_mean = 3.5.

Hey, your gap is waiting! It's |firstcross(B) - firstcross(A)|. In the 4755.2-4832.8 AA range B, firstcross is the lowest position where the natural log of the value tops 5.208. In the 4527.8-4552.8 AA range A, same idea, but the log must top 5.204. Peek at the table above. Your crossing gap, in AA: 227.5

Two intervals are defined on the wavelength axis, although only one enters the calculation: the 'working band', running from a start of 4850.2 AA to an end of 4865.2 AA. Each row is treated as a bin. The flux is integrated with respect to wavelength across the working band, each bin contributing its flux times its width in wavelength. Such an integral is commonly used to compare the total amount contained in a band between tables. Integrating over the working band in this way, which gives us 2683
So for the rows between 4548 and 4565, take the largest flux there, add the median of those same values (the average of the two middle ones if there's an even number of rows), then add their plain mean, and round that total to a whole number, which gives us 582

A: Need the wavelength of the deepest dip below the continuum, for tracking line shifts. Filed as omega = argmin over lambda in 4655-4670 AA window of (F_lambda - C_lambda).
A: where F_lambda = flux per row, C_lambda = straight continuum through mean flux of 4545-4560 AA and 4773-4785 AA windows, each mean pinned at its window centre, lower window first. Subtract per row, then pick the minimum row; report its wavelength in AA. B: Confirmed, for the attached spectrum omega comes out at 4664.0 AA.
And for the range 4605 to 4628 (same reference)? 4624.0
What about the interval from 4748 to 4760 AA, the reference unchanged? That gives 4751.5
